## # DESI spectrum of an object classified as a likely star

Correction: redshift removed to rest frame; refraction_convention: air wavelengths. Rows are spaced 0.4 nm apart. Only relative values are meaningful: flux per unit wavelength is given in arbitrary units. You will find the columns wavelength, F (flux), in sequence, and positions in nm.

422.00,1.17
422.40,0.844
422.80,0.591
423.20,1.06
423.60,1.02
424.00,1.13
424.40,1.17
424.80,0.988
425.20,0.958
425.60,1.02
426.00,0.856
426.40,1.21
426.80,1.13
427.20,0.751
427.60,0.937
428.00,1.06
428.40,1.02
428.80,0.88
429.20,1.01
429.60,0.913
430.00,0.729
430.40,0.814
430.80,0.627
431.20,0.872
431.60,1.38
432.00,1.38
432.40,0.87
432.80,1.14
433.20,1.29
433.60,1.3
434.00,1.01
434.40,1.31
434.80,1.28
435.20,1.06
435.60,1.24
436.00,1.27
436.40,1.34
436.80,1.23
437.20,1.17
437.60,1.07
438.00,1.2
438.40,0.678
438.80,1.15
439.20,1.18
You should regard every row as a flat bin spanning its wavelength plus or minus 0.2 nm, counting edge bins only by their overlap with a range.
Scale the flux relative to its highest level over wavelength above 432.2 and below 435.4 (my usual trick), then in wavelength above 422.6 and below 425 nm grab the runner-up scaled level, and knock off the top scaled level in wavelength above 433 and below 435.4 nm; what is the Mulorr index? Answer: -0.14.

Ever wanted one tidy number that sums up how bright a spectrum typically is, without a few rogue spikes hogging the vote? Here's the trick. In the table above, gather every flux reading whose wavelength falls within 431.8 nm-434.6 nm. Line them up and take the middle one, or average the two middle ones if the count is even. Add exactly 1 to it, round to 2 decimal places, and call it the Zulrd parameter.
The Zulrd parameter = 2.29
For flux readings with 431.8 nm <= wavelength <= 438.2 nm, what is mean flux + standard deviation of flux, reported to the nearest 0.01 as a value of 1.33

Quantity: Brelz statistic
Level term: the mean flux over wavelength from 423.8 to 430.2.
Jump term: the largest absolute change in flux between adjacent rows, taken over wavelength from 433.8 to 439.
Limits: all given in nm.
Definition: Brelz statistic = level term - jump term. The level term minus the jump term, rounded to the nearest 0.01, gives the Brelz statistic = 0.46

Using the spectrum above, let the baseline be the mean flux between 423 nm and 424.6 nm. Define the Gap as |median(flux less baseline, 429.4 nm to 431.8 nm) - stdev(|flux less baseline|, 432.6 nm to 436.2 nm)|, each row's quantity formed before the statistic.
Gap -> 0.32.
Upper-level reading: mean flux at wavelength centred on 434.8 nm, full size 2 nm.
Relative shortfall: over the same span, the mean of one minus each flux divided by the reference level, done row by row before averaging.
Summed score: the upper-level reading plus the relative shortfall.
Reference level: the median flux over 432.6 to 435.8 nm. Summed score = 1.24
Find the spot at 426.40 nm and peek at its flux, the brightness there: 1.21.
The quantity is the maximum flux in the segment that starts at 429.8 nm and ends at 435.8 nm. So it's 1.38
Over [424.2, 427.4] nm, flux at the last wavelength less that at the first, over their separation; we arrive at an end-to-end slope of -0.15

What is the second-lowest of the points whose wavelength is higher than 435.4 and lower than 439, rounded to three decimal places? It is 1.070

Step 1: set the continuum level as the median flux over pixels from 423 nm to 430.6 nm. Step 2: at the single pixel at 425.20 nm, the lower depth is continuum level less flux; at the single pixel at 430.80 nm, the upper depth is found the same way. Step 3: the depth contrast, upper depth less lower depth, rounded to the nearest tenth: 0.3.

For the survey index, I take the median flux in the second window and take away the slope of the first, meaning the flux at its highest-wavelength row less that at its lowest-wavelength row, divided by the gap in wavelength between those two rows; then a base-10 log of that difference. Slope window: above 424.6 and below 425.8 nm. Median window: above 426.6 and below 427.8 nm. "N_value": 0.0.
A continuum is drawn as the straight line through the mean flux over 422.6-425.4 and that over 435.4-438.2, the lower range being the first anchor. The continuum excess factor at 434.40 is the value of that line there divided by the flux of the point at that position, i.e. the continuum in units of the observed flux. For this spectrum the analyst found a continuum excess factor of 0.90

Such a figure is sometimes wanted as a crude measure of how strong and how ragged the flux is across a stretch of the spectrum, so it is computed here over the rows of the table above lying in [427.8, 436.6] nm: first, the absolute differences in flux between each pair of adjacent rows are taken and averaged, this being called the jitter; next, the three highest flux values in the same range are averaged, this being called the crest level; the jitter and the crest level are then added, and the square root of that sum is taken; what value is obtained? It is 1.24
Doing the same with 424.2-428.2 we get 1.16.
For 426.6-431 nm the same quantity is 1.11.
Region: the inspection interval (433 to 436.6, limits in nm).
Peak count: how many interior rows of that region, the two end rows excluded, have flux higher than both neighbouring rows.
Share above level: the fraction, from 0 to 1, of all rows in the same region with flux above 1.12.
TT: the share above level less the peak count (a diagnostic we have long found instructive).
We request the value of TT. -1.2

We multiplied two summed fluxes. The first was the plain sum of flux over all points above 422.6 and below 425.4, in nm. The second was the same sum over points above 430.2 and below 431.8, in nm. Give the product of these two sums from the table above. 26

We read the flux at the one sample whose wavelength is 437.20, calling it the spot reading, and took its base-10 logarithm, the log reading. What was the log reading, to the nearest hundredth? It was 0.07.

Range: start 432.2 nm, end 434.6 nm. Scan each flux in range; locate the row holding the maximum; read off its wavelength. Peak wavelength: 434.40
